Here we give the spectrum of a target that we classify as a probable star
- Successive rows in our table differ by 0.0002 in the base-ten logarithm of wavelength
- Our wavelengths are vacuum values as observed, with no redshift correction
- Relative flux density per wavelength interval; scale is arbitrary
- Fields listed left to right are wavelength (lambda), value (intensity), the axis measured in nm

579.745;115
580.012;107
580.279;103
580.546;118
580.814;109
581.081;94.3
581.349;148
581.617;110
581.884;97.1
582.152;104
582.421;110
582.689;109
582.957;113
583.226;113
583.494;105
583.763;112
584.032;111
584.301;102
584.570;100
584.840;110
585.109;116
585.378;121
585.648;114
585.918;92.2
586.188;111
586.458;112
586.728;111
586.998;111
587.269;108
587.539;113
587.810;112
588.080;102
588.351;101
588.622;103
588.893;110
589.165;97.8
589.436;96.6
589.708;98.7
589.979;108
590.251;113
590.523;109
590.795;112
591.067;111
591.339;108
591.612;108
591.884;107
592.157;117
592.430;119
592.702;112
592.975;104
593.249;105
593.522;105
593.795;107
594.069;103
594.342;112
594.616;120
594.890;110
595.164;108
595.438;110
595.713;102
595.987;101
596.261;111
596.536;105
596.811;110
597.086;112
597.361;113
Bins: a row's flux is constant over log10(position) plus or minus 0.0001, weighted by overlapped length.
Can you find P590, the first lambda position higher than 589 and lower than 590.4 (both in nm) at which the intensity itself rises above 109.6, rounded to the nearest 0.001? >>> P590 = 590.251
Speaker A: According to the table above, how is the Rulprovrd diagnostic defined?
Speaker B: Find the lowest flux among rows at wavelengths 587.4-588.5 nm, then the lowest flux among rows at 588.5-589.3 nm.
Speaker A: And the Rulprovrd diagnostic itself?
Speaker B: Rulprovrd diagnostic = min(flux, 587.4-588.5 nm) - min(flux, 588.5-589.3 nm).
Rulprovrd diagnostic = 3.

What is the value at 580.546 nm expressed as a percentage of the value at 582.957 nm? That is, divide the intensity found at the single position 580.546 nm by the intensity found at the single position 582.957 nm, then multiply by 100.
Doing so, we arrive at 104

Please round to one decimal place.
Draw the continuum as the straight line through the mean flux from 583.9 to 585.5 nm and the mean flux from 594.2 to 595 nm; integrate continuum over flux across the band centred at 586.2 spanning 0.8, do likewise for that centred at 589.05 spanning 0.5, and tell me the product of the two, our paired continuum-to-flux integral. 0.5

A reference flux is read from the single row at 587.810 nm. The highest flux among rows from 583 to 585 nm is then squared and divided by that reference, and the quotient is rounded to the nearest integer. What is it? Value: 114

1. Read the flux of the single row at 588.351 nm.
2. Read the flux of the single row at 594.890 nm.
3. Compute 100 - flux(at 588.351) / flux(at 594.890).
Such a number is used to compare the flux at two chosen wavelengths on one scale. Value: 99.1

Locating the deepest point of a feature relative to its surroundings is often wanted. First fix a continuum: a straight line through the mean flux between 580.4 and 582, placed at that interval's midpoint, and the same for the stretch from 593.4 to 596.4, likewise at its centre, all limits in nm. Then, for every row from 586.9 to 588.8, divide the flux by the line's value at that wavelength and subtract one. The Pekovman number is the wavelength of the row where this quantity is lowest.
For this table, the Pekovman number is 588.351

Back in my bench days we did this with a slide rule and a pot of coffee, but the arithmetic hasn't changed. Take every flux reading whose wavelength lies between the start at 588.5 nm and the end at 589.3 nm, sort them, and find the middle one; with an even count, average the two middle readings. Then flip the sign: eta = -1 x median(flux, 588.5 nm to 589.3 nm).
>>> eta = -103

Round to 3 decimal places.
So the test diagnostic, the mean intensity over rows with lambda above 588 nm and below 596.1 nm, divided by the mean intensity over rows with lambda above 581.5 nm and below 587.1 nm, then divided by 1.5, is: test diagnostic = 0.658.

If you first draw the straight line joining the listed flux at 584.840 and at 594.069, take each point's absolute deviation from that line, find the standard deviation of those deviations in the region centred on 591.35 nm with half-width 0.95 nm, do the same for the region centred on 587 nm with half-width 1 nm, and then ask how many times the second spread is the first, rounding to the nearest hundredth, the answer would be 0.44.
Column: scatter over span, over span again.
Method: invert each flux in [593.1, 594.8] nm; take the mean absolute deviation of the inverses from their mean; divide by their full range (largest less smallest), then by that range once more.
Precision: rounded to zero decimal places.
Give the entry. 210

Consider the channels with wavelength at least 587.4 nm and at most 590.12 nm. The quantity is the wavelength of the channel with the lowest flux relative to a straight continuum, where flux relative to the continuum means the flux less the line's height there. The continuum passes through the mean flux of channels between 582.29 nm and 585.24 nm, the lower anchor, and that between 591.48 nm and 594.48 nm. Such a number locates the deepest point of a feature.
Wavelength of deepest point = 589.436 nm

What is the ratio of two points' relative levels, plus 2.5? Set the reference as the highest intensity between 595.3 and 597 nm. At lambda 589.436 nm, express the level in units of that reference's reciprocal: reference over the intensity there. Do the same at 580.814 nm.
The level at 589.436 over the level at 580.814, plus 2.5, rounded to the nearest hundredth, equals 3.63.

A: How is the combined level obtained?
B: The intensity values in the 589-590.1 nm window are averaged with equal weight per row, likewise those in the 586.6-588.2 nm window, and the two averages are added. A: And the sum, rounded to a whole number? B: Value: 210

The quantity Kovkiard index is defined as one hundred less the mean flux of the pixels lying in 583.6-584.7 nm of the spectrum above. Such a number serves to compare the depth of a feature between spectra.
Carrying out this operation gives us -6.2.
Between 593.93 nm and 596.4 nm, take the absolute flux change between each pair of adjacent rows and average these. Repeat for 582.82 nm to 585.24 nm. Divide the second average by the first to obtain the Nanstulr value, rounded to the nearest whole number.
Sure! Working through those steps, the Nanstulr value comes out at 1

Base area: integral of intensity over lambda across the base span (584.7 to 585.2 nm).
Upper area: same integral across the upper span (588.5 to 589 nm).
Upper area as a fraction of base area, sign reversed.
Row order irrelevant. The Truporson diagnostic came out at -0.95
